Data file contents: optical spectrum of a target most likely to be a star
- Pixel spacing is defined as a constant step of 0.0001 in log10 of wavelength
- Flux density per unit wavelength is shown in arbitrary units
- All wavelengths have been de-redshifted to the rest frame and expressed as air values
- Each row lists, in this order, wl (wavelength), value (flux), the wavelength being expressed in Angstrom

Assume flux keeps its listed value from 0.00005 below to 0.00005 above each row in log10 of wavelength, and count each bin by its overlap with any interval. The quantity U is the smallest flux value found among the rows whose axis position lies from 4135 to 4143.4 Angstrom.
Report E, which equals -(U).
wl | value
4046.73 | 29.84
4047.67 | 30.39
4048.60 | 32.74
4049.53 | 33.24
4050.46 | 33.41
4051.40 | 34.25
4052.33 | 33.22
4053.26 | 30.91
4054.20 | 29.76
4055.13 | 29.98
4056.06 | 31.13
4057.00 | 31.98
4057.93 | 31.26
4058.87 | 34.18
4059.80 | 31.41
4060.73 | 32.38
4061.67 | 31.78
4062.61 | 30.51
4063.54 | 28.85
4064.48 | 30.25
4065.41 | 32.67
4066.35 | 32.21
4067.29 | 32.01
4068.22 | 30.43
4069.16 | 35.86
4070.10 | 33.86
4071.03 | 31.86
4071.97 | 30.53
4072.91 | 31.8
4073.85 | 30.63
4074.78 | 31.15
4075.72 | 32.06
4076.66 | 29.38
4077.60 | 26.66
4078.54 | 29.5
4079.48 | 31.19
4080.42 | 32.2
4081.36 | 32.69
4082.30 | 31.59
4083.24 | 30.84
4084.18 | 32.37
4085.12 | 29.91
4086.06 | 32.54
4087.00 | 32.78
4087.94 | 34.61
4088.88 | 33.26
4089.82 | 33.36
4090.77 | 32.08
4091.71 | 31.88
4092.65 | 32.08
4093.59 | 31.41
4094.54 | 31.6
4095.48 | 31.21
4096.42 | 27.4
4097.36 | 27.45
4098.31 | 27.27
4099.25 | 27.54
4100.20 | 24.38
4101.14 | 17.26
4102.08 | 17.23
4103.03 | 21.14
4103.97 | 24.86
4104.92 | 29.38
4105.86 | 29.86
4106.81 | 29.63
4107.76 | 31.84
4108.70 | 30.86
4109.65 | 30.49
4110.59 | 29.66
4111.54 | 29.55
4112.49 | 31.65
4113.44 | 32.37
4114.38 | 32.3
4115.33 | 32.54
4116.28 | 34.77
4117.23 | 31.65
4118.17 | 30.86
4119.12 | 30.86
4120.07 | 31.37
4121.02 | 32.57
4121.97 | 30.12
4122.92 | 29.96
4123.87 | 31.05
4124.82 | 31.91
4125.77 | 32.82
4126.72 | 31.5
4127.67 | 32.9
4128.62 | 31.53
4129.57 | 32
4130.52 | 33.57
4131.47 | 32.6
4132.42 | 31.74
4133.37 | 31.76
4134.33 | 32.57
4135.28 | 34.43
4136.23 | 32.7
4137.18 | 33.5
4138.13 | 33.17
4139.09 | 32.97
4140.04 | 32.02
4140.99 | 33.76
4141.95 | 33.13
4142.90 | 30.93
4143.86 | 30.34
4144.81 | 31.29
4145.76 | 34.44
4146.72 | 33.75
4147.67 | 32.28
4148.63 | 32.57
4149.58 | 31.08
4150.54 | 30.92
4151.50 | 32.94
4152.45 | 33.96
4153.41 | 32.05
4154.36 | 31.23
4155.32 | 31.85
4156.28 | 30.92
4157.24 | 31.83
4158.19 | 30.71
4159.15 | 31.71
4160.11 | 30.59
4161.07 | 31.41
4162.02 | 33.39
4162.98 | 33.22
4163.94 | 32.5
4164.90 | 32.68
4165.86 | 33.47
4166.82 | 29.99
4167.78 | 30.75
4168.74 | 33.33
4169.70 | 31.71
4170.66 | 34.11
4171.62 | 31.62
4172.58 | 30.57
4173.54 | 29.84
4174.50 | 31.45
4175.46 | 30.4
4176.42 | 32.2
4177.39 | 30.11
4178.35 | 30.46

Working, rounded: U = 30.93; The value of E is -30.9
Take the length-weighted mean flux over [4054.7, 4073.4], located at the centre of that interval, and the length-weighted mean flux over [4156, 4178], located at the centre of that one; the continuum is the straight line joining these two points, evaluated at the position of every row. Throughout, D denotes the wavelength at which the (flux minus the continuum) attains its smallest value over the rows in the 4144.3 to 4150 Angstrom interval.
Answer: 4149.58 Angstrom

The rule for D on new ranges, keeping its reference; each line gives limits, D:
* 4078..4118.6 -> 4102.08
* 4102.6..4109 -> 4103.03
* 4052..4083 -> 4077.60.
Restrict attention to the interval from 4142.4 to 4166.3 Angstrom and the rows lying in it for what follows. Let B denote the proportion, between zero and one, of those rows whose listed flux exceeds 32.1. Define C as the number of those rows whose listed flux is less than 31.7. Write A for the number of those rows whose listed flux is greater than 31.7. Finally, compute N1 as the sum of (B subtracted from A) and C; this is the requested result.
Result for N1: 24.6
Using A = 15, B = 0.44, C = 10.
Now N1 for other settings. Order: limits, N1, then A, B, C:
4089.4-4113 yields 25.0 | 5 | 0.04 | 20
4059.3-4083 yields 24.7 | 12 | 0.28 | 13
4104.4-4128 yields 24.7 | 9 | 0.28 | 16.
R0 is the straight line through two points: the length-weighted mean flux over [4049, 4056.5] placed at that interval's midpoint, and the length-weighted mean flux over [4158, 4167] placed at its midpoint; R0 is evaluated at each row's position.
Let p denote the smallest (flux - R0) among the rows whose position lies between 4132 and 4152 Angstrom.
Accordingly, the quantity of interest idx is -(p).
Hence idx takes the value 1.7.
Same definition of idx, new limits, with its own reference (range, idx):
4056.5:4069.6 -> 3.2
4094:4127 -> 14.8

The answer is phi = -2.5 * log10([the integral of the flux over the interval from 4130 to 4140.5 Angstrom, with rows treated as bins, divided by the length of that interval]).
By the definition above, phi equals -3.79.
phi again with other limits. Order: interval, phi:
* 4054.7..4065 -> -3.74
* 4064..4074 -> -3.76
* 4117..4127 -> -3.74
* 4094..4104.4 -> -3.51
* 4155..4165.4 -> -3.76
